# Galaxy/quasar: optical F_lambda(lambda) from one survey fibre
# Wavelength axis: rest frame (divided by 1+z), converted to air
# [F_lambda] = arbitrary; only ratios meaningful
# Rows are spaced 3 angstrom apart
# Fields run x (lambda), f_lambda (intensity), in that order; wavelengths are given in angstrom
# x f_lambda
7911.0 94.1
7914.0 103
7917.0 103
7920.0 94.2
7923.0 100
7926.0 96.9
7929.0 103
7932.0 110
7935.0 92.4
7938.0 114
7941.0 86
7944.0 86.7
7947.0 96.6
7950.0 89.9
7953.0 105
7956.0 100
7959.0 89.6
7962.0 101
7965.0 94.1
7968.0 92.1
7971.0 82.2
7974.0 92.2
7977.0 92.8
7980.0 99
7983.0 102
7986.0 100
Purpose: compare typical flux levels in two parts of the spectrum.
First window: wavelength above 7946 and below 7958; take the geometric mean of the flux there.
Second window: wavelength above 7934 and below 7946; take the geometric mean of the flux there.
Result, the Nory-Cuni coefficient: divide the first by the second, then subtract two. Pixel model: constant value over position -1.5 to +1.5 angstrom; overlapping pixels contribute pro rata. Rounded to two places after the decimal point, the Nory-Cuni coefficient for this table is -0.96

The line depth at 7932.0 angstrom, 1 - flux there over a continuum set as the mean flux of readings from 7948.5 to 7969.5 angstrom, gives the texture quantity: -0.15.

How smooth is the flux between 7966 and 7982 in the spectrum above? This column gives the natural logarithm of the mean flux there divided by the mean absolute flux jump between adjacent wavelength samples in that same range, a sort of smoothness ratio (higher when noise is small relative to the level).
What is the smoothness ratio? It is 2.62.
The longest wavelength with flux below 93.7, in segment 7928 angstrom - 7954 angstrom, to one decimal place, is 7950.0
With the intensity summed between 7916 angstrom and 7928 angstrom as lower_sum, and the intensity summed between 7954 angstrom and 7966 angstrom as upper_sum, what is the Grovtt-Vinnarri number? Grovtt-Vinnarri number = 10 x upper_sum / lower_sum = 9.8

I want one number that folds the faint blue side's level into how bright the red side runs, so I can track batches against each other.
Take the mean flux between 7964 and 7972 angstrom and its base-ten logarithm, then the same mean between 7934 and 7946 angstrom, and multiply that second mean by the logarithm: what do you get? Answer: 185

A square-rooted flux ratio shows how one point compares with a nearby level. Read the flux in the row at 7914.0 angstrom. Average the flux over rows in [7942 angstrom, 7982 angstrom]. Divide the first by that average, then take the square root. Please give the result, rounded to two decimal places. 1.05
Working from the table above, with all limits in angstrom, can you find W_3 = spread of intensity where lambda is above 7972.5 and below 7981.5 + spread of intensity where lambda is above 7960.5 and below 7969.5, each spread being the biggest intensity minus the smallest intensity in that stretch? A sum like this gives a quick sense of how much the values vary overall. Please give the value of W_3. 16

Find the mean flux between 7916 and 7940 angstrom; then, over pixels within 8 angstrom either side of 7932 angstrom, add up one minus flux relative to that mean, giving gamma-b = -0.1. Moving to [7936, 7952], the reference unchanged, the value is 0.3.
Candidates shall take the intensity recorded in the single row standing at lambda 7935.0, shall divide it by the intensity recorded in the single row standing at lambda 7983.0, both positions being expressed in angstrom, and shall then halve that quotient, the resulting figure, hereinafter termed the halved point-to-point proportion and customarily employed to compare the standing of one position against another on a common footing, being 0.45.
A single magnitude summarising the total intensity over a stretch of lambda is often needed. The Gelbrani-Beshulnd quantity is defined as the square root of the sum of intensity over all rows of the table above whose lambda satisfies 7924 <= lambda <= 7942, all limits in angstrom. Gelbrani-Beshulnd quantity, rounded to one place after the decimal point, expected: 24.5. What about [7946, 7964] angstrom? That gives 24.1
